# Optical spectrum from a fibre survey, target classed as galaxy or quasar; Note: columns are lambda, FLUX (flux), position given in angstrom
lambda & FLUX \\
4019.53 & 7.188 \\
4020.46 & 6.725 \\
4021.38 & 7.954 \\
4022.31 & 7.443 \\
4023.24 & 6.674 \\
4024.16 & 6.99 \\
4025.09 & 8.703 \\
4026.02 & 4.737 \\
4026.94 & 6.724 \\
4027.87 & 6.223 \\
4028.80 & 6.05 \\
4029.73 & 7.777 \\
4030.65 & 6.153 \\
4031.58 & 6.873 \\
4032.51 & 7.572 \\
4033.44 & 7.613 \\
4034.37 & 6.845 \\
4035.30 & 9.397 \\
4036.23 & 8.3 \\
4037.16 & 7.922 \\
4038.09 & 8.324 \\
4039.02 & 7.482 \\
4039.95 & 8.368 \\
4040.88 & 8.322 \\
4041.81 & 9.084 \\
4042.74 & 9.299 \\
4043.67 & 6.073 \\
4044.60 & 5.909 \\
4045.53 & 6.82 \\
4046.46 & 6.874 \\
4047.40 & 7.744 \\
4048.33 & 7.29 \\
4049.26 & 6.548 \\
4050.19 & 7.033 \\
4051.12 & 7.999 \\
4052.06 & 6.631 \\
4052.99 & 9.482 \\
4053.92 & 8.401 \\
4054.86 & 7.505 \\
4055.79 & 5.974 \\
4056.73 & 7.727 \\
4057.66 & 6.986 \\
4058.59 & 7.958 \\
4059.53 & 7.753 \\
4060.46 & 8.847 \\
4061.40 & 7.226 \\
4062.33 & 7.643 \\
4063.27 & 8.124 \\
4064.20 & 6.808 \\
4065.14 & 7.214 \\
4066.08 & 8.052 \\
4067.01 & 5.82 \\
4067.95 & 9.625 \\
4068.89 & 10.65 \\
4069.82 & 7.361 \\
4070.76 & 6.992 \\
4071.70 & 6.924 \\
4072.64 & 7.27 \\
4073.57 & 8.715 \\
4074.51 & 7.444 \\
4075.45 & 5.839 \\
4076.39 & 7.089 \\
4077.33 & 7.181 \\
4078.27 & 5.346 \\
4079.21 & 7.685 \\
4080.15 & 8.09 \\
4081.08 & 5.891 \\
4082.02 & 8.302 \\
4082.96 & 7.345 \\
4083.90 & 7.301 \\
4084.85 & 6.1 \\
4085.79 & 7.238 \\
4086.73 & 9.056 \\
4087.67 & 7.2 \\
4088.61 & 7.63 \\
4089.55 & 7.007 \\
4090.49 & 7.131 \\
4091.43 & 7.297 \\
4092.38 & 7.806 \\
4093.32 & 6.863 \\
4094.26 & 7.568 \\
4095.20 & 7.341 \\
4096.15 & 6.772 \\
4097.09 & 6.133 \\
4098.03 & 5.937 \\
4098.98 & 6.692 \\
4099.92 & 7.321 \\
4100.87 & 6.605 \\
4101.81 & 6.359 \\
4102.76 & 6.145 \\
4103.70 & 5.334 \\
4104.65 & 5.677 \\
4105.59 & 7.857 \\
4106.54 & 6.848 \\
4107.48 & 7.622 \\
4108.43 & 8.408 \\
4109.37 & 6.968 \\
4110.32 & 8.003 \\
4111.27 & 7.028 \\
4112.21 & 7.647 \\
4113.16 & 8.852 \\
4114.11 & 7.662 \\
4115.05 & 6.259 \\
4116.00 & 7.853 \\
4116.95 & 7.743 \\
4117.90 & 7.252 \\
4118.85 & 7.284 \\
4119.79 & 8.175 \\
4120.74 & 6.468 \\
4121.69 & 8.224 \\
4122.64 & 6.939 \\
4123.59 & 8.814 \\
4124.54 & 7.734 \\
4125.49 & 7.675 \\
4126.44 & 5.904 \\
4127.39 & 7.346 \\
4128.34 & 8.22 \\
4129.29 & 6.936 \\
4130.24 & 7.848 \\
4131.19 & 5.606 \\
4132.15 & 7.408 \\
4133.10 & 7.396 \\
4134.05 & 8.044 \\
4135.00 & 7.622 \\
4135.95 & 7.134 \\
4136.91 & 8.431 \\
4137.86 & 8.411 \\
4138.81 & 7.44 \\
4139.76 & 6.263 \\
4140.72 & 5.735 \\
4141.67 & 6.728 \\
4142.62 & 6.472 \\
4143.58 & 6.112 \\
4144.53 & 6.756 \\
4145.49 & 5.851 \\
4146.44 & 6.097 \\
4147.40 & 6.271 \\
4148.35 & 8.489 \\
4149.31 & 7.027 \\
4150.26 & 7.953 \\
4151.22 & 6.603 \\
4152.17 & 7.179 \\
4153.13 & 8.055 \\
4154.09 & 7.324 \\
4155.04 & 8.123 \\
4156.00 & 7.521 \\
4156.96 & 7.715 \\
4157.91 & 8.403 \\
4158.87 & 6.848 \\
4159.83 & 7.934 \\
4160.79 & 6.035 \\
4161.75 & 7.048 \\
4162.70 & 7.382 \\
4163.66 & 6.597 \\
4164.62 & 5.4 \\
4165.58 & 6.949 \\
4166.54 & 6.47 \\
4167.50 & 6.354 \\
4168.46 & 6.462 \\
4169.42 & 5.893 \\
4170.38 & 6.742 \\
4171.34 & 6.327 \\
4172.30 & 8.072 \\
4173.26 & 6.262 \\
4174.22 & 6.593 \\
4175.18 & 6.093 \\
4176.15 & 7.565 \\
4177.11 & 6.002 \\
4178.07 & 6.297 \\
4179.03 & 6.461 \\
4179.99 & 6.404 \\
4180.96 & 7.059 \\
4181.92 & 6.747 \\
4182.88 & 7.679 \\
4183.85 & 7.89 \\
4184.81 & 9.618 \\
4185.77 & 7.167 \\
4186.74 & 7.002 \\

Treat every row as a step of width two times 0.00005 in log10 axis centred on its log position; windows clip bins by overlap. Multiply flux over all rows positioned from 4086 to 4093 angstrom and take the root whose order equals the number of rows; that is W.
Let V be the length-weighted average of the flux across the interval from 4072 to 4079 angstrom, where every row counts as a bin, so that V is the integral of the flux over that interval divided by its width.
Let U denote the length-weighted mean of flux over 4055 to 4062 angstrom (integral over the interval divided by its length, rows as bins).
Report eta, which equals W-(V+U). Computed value -6.9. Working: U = 7.51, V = 7.0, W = 7.56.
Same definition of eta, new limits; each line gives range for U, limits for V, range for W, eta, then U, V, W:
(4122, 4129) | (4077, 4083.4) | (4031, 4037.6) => -6.9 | 7.52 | 7.1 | 7.75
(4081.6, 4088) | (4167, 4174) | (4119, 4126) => -6.4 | 7.50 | 6.6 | 7.68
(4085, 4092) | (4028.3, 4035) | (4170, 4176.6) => -7.7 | 7.45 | 7.0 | 6.78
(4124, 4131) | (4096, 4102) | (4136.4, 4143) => -6.9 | 7.32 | 6.5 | 7.00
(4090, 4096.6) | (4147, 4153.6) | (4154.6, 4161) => -7.2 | 7.25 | 7.4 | 7.47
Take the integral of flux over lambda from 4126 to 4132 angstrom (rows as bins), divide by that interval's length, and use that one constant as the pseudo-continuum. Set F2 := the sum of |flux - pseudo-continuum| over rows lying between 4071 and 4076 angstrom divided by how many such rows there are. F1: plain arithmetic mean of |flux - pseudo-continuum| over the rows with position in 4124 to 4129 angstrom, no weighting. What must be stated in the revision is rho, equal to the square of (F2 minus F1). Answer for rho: 0.007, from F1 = 0.81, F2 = 0.73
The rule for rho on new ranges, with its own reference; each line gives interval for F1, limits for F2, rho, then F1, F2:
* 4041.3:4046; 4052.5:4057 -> 0.008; 1.32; 1.23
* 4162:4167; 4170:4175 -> 0.001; 0.59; 0.63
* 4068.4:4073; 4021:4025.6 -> 0.035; 0.87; 0.69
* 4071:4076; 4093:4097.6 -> 0.093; 0.73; 0.43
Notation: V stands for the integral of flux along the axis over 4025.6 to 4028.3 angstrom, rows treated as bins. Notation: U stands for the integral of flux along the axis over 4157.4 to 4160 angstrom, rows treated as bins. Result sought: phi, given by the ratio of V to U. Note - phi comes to 0.80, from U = 20.0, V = 16.0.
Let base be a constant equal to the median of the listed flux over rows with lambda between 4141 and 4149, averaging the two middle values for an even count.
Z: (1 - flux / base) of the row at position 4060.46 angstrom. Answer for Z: -0.39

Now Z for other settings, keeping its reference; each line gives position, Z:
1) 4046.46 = -0.08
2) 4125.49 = -0.20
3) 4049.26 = -0.03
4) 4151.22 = -0.04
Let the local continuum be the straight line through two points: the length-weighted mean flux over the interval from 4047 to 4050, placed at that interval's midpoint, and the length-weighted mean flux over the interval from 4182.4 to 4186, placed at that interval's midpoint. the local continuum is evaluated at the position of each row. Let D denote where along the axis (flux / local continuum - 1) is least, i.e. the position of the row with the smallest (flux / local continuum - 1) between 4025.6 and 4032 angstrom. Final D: 4026.02 angstrom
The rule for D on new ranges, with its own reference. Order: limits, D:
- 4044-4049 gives 4044.60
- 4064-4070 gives 4067.01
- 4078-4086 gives 4078.27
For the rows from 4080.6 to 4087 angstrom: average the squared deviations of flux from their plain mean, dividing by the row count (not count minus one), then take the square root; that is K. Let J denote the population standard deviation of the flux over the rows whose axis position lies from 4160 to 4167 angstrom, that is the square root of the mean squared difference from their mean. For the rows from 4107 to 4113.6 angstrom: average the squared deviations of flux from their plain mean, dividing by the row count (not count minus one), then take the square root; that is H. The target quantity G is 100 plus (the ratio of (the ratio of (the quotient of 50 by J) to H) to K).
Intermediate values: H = 0.64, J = 0.62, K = 1.04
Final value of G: 222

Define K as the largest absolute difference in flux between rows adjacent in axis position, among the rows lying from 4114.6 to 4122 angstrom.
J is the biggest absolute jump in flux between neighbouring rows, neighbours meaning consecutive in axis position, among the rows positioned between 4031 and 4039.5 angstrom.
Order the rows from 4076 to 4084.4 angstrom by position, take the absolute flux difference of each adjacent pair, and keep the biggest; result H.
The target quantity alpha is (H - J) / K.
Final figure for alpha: -0.1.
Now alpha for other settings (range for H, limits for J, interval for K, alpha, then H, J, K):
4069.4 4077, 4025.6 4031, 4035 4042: -0.3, 1.6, 2.0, 1.1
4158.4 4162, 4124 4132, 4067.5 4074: -0.1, 1.9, 2.2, 3.3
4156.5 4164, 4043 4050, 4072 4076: 0.6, 1.9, 0.9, 1.6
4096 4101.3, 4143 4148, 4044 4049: -0.2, 0.8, 0.9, 0.9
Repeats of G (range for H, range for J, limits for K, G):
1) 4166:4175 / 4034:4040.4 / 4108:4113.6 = 271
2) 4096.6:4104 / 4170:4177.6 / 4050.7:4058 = 229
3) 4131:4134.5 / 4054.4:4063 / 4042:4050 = 174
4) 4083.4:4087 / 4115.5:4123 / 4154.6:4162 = 213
